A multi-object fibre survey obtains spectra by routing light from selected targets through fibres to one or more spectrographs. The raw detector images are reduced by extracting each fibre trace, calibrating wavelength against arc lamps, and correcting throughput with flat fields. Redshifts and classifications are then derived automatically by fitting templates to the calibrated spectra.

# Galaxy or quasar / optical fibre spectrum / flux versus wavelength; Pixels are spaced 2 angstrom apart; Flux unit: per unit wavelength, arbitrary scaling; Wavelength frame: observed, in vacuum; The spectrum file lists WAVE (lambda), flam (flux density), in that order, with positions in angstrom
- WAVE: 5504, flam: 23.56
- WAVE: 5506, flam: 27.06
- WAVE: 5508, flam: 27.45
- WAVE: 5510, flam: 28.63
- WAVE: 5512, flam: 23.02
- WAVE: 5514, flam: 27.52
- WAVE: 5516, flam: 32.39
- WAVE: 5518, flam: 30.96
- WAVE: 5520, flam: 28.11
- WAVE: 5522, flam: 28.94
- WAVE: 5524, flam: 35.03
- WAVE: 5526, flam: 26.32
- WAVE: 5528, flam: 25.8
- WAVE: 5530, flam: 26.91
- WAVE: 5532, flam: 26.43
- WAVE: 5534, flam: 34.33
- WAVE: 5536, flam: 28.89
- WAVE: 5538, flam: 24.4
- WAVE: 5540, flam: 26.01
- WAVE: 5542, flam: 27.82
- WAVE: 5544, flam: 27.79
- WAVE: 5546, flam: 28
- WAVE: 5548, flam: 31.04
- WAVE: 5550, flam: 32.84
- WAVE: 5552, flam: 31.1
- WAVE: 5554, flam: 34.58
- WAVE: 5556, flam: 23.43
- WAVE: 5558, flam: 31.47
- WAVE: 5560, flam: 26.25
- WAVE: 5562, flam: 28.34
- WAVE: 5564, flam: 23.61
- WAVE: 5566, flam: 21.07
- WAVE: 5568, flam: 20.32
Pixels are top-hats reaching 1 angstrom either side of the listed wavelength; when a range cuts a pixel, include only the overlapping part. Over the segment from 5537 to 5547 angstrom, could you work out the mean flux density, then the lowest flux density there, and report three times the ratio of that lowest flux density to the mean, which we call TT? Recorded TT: 2.7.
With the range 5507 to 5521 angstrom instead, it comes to 2.4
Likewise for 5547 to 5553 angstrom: 2.9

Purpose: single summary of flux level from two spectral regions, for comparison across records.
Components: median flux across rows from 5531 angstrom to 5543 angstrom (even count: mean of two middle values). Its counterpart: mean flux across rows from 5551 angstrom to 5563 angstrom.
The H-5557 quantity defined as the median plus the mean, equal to 56.3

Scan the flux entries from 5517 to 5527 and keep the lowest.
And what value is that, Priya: 26.32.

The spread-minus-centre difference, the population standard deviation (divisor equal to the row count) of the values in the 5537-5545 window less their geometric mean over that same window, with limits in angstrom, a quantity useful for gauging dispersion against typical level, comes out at -25.0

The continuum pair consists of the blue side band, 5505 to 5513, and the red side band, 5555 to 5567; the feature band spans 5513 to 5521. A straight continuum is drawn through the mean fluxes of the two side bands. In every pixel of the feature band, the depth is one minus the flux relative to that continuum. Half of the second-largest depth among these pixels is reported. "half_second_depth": -0.03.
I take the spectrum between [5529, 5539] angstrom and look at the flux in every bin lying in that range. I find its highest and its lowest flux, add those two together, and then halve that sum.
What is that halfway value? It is 29.4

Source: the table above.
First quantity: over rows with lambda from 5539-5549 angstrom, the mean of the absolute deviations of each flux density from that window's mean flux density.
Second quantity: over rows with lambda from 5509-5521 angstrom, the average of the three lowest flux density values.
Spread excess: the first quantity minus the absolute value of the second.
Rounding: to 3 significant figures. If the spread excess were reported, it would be -25.1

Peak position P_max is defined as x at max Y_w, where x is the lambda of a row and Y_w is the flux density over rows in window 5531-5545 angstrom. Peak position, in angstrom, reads 5534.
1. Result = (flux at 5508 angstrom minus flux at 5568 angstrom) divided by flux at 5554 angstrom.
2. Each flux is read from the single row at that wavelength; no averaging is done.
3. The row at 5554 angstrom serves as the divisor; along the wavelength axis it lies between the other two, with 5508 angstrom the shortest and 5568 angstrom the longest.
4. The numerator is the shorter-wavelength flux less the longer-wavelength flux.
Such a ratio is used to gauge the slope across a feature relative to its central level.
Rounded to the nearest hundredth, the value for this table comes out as 0.21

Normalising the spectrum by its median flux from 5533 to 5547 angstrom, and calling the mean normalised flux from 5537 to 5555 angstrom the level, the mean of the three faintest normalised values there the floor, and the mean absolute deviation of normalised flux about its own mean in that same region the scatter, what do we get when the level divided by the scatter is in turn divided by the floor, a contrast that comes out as 11.3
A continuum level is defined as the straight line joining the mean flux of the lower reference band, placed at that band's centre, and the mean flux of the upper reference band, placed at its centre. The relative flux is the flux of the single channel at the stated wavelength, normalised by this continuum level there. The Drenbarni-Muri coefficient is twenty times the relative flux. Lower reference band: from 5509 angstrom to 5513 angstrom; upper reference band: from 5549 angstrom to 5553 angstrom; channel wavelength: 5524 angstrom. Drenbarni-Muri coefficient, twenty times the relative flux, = 25.2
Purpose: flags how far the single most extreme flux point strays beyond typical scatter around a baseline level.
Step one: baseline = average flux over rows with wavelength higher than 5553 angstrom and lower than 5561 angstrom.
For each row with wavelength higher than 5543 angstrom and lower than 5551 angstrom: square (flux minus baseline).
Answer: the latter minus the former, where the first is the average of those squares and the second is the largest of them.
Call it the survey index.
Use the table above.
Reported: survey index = 9.8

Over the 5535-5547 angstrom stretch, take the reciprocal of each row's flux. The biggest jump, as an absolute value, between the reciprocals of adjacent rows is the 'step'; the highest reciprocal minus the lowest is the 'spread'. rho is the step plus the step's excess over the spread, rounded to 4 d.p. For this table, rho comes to 0.0064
